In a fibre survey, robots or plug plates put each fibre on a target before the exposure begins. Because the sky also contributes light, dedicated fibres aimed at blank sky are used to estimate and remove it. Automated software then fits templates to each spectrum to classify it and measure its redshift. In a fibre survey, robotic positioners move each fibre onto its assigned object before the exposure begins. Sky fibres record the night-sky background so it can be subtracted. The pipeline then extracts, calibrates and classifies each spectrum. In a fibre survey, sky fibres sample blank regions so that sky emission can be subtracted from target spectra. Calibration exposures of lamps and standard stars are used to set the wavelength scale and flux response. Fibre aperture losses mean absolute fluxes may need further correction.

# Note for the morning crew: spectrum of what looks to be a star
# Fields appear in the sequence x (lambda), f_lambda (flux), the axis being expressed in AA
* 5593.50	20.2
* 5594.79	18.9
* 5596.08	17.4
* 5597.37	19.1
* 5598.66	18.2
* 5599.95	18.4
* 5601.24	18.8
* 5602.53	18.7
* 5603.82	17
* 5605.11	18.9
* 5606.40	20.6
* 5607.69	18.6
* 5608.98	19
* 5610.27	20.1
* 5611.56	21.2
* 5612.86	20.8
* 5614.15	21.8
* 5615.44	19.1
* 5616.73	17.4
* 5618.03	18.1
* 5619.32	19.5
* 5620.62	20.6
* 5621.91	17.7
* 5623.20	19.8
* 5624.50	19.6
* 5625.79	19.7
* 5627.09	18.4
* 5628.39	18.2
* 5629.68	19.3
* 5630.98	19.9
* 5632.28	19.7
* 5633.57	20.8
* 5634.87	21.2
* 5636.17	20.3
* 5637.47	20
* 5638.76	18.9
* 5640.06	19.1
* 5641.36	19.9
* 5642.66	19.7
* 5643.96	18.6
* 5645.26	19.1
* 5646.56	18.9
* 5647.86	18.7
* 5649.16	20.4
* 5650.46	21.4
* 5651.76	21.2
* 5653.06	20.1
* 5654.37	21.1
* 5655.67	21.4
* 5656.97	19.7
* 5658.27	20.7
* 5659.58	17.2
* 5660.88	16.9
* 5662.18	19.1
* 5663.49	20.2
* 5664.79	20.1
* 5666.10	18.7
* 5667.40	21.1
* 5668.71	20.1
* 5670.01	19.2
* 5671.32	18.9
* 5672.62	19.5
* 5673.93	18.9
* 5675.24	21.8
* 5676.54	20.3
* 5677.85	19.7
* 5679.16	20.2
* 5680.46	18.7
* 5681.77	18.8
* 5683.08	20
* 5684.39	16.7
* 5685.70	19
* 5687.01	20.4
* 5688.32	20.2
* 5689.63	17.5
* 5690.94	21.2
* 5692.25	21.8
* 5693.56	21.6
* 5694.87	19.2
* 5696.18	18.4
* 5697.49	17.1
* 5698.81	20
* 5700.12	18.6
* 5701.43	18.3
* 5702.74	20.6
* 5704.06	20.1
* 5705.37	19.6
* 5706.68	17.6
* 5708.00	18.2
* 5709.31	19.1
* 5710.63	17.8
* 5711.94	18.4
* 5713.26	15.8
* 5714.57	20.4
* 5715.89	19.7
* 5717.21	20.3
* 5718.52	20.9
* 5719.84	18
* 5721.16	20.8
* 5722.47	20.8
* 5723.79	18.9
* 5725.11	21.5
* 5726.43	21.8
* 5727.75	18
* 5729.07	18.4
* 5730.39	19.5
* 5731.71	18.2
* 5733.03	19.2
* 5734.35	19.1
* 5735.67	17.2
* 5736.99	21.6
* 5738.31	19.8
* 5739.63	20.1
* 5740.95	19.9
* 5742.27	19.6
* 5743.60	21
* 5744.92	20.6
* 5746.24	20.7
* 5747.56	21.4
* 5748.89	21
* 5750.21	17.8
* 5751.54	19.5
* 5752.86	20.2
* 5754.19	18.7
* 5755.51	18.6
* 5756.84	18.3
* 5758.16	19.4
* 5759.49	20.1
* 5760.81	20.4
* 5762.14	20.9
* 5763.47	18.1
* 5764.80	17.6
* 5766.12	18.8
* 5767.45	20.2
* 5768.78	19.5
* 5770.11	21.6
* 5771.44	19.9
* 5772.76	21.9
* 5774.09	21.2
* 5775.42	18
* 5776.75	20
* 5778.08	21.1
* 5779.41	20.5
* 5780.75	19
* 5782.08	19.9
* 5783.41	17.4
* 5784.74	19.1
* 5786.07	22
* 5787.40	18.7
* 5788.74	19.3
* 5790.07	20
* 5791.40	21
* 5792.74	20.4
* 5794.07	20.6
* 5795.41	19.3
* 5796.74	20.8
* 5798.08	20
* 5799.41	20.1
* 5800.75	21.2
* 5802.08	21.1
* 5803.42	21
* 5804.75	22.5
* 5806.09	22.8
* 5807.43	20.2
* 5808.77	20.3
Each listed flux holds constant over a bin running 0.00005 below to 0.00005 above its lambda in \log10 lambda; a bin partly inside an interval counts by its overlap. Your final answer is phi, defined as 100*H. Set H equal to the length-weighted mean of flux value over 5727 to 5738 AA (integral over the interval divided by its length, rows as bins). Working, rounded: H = 19.0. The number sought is 1895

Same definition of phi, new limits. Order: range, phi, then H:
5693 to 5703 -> 1916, 19.2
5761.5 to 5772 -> 1956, 19.6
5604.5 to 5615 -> 2012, 20.1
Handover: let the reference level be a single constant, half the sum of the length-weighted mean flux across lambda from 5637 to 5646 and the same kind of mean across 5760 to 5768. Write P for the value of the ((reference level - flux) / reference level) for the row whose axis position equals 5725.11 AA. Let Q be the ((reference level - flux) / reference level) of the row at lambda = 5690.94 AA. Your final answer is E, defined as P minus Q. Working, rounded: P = -0.11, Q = -0.10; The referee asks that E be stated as -0.02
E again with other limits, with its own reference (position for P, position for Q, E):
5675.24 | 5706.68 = -0.22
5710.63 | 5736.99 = 0.20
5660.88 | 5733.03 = 0.12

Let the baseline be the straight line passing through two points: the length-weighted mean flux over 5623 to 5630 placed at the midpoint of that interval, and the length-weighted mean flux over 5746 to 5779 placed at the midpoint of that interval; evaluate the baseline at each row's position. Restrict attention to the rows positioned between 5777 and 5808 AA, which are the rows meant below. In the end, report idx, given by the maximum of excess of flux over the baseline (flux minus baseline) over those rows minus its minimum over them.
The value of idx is 5.3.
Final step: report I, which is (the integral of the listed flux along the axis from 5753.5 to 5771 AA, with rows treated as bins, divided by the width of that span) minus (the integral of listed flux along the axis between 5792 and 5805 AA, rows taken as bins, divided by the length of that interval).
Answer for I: -1.2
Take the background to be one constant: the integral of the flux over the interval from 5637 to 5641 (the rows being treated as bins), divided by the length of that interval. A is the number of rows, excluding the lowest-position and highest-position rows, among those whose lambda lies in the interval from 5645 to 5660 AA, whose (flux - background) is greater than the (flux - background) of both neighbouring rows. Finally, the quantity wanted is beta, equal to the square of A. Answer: 9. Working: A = 3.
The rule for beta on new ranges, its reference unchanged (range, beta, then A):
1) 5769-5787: 9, 3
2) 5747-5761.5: 1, 1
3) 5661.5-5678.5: 16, 4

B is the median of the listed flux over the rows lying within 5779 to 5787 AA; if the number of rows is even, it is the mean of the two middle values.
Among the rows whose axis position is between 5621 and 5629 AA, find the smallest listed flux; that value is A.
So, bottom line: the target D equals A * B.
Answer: 345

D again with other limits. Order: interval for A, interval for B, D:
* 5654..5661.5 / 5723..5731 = 324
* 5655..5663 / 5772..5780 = 352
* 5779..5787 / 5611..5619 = 347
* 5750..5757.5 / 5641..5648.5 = 338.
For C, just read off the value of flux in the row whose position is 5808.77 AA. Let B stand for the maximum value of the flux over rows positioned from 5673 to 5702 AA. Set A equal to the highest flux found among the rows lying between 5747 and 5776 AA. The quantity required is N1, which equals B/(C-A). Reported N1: -13.6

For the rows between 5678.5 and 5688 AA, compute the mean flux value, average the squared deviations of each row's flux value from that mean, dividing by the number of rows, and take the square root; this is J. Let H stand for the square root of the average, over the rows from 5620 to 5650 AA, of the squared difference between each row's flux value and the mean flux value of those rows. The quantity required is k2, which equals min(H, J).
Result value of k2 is 0.9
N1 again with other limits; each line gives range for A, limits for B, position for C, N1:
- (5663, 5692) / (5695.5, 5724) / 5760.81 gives -14.9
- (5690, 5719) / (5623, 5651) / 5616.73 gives -4.9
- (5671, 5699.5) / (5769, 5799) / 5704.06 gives -12.9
